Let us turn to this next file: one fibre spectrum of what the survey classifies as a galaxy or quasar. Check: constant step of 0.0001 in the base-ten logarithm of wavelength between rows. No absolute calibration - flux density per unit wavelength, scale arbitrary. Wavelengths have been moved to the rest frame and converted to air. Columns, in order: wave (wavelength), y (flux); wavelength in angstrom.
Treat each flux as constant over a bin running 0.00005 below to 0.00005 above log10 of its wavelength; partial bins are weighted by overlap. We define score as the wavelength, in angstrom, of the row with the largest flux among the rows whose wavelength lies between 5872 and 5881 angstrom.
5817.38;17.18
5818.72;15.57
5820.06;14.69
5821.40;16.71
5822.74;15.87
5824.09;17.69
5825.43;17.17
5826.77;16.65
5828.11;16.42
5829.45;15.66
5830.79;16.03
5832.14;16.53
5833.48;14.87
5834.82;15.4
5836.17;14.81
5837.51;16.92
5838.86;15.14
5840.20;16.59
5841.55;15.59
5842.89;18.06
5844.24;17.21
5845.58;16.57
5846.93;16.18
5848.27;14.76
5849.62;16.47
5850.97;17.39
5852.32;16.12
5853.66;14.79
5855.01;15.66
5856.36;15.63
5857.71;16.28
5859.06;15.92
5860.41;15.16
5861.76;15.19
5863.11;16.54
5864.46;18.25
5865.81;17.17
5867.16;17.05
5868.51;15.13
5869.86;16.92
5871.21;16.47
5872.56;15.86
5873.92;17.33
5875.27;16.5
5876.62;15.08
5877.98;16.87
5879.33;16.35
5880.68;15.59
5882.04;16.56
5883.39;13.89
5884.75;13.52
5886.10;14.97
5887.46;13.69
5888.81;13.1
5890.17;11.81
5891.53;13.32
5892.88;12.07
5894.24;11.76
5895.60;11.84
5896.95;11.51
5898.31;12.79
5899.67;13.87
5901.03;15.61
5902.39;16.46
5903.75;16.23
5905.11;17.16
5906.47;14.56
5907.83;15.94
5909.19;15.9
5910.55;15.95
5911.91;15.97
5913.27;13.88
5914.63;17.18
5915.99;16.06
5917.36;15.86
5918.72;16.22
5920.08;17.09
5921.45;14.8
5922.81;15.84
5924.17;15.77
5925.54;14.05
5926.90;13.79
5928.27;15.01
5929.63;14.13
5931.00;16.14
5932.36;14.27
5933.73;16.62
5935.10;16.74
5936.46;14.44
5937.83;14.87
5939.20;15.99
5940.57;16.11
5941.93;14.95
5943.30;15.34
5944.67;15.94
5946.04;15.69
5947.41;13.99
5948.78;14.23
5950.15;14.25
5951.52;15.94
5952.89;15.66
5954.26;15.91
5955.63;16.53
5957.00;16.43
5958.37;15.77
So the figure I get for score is 5873.92 angstrom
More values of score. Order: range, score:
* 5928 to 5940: 5935.10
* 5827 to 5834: 5832.14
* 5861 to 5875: 5864.46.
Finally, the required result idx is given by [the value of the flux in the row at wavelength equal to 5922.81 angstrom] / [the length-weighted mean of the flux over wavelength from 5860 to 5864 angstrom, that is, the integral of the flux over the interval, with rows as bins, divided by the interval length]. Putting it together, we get 1.00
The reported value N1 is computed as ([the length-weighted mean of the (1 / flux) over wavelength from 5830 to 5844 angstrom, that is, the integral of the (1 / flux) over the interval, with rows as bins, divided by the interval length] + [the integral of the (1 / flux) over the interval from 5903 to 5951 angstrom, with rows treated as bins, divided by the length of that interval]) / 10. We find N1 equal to 0.0128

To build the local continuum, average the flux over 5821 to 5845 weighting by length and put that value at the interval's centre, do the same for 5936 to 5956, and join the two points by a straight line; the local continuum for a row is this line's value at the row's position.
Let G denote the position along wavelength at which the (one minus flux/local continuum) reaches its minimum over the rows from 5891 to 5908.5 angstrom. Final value 5905.11 angstrom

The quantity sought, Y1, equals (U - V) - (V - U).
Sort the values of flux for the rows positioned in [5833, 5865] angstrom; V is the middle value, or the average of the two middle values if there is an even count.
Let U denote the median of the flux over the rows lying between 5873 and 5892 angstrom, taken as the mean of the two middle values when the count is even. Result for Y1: -2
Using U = 15.0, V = 16.0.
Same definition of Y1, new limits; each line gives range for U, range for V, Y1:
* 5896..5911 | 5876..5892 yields 3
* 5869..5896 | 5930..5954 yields -1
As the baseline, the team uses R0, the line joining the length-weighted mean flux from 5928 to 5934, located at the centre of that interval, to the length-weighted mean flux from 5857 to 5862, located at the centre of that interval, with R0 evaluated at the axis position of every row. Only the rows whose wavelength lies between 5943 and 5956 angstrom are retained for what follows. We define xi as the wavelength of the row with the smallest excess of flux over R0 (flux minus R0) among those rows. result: 5947.41 angstrom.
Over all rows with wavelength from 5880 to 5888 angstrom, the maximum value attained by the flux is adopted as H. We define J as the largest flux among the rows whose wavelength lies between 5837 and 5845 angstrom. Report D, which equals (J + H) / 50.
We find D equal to 0.692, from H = 16.56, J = 18.06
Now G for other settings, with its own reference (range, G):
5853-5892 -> 5864.46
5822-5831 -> 5824.09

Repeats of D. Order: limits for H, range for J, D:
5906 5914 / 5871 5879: 0.666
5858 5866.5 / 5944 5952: 0.684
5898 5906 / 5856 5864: 0.674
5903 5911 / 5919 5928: 0.685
